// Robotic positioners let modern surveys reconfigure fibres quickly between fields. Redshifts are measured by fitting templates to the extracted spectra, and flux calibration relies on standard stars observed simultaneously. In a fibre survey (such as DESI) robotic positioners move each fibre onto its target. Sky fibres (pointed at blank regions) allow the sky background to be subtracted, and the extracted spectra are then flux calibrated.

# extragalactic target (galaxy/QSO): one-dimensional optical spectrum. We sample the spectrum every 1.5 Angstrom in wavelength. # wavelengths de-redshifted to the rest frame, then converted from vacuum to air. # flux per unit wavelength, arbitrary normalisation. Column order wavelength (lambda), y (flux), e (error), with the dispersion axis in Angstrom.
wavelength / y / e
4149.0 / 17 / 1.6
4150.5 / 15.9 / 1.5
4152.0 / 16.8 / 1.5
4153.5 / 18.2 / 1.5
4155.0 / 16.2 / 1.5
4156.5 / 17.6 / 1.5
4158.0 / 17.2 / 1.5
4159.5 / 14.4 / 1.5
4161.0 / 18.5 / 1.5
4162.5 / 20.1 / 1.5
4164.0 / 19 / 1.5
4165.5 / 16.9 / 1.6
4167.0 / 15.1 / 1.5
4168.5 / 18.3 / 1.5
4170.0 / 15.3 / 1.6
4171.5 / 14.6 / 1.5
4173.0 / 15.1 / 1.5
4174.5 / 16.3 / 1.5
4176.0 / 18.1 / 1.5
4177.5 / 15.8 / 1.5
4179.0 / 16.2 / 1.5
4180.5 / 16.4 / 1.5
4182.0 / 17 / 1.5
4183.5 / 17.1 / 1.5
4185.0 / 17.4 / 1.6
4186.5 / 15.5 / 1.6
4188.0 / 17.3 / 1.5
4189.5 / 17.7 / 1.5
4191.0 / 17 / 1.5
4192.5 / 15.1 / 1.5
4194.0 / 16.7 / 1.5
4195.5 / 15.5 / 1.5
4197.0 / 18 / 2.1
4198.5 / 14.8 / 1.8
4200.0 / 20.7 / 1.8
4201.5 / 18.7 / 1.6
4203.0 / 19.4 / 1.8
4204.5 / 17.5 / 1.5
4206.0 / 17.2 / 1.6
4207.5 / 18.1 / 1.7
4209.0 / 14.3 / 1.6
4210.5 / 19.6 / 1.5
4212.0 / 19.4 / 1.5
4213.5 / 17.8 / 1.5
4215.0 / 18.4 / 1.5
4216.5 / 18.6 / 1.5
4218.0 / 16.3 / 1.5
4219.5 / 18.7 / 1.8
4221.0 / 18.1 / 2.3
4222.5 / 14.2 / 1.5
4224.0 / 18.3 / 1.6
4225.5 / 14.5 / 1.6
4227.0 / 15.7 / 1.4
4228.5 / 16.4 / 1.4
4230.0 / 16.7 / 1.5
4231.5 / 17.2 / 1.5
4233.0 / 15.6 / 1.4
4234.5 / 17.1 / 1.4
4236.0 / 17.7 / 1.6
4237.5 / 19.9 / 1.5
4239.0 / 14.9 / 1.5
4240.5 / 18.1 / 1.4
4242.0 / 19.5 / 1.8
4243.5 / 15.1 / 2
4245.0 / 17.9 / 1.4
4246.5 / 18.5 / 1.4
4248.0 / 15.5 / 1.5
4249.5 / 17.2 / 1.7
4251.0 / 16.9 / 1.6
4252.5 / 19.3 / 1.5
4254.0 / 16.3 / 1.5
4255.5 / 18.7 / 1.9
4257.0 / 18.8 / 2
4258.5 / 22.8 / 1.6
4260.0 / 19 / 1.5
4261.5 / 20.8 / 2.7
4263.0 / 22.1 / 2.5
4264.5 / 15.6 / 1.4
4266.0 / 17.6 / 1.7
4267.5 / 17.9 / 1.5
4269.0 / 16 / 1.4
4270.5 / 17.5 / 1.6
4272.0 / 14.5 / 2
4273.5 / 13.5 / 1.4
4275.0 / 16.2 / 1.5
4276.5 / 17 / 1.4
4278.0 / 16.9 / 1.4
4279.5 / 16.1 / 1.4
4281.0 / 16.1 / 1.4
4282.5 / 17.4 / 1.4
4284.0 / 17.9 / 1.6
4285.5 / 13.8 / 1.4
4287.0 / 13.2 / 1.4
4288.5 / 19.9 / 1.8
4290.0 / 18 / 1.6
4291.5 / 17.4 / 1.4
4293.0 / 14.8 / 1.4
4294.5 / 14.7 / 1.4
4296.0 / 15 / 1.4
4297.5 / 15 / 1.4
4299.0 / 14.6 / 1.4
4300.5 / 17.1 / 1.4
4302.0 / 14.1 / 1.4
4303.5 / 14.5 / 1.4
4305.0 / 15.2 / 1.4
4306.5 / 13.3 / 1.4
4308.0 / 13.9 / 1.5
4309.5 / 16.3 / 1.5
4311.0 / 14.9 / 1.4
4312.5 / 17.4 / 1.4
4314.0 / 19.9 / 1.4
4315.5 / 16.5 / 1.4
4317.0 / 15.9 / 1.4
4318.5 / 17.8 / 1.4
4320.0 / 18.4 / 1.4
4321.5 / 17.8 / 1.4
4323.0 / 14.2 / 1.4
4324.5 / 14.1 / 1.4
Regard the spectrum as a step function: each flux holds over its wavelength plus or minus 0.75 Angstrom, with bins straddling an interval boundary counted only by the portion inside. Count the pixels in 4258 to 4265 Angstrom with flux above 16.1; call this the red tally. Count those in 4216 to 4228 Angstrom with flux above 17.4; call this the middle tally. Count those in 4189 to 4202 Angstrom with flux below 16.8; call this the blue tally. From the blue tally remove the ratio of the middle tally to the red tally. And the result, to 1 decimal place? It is 3.0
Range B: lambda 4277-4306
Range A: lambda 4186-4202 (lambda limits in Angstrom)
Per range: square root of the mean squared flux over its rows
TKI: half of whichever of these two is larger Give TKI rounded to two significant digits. 8.5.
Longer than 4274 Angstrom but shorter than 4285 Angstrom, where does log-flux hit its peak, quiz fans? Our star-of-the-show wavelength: 4284.0 Angstrom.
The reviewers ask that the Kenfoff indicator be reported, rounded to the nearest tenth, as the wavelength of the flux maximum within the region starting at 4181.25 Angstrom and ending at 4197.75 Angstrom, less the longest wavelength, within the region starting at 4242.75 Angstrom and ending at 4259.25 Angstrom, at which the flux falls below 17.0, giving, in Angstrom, -57.0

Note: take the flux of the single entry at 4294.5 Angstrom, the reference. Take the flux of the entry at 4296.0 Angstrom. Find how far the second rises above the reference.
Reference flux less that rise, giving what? 14.4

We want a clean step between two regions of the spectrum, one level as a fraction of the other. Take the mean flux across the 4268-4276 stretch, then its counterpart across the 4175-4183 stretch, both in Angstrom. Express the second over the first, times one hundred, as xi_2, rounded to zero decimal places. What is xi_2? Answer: 107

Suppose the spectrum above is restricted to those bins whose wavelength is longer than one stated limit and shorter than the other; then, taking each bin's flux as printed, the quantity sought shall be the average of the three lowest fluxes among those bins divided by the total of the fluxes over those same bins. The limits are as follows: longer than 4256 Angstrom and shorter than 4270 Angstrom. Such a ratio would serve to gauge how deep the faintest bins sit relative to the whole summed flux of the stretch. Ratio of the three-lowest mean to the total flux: 0.10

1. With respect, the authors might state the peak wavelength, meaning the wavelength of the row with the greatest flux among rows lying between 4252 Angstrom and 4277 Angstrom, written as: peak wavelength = 4258.5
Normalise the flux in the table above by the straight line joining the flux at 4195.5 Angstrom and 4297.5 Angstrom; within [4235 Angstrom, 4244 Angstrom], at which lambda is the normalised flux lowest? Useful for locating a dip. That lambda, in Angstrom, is 4239.0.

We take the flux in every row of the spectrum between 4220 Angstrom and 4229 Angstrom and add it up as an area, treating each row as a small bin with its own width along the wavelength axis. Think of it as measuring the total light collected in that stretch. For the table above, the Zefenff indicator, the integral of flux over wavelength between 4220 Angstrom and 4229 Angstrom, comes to 146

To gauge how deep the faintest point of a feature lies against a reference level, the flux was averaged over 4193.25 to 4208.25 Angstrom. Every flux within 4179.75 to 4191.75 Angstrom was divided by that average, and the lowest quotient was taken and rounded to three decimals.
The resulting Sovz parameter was 0.878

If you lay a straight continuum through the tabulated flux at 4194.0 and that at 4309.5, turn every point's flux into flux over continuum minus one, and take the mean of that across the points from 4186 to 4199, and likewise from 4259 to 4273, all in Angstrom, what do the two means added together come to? 0.07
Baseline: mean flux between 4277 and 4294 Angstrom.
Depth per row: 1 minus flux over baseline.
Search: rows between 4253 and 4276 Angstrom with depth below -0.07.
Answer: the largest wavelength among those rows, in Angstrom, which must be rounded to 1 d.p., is 4267.5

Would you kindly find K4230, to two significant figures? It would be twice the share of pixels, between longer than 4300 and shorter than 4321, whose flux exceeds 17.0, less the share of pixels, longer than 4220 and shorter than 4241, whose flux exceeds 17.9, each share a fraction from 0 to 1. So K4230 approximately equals 0.43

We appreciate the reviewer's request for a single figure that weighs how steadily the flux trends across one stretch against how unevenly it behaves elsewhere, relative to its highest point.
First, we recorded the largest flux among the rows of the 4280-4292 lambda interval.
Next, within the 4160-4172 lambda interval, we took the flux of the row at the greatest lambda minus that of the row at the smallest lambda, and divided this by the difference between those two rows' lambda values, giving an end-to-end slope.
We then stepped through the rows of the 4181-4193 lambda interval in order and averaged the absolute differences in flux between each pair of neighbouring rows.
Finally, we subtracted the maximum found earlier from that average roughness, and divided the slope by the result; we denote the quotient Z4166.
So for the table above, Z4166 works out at 0.020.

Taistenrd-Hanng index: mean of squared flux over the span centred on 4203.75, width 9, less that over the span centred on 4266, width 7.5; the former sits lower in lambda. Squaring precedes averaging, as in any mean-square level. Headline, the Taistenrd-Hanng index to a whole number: 24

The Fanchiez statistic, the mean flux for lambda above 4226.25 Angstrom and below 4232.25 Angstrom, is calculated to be 16.5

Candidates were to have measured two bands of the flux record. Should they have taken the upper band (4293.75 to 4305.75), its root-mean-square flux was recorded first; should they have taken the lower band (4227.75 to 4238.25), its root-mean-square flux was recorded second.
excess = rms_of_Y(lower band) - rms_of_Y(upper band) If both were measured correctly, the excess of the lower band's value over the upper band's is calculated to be 2.2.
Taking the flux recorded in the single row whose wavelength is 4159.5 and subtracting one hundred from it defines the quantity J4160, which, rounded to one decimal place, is -85.6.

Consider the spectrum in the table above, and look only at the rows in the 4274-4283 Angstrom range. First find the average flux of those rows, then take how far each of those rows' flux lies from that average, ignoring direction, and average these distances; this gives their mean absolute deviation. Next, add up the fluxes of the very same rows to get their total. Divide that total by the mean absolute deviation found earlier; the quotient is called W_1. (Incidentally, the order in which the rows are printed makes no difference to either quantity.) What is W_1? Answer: 206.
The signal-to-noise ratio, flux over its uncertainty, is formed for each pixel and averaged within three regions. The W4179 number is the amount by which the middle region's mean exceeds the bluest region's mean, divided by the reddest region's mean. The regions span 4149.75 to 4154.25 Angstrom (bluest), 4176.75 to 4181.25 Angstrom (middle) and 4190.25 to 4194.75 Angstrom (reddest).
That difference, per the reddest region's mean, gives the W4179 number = -0.05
